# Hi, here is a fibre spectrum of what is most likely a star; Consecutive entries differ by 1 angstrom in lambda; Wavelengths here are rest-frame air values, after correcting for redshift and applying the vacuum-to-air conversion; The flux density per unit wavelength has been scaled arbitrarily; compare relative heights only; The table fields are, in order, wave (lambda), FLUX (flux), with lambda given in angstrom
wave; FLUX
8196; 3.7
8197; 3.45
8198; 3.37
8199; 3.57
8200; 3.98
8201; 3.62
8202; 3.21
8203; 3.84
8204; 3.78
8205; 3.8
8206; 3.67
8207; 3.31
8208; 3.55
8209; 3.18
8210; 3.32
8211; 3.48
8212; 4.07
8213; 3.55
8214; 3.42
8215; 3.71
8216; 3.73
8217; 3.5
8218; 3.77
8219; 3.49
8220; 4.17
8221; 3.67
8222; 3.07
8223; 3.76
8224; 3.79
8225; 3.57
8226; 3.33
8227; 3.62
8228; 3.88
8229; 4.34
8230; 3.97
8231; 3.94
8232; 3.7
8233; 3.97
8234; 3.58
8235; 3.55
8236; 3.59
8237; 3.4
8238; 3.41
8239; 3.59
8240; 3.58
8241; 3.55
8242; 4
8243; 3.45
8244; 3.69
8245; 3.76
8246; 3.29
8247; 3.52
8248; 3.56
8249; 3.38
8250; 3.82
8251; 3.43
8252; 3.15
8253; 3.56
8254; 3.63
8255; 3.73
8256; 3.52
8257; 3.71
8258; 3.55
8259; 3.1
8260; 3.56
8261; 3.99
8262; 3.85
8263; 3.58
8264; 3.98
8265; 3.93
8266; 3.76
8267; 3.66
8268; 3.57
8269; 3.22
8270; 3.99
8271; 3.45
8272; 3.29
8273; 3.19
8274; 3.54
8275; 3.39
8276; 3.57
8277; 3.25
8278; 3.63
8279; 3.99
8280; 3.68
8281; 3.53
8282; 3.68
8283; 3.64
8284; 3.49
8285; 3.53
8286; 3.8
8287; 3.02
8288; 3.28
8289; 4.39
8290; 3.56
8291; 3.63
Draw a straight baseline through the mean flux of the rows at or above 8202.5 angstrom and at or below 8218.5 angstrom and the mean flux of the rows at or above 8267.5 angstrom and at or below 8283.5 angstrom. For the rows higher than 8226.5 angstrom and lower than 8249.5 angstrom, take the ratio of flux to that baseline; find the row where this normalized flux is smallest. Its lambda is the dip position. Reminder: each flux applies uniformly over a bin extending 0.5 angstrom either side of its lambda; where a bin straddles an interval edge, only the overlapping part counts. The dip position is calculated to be 8246 angstrom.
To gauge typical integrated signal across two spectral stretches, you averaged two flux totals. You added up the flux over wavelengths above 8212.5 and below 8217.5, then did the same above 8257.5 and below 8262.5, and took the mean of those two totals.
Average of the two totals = 18.0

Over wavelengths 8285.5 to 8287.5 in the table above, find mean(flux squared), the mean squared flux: 11.8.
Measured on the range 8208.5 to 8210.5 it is 10.6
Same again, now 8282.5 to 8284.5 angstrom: 12.7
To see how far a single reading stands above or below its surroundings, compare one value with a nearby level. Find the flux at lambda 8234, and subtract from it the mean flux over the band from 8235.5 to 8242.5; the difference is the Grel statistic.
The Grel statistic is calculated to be -0.01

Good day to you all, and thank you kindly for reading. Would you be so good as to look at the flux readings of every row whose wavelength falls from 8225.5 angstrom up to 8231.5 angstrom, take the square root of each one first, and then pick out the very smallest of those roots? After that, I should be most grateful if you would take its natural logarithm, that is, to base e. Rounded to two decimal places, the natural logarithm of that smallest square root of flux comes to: 0.60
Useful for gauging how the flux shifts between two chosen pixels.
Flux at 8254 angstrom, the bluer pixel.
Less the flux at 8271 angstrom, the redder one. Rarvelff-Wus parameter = 0.18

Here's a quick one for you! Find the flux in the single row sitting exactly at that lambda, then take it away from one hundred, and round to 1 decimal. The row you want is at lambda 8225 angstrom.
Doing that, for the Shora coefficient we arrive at 96.4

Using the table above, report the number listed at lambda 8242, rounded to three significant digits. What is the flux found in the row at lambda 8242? 4.00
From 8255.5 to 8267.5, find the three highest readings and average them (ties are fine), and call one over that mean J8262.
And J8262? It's 0.252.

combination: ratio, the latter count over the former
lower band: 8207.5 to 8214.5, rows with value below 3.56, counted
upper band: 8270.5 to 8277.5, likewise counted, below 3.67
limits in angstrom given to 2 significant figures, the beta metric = 1.2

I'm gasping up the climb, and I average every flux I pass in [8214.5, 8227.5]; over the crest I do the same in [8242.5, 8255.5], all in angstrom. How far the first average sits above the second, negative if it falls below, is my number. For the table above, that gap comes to 0.09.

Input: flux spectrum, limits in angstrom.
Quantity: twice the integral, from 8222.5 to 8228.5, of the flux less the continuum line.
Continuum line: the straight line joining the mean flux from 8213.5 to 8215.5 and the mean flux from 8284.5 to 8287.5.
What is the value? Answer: 1.3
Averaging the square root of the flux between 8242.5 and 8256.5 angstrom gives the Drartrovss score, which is 1.880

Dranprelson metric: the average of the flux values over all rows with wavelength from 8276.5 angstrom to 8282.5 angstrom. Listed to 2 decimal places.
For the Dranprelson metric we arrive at 3.63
